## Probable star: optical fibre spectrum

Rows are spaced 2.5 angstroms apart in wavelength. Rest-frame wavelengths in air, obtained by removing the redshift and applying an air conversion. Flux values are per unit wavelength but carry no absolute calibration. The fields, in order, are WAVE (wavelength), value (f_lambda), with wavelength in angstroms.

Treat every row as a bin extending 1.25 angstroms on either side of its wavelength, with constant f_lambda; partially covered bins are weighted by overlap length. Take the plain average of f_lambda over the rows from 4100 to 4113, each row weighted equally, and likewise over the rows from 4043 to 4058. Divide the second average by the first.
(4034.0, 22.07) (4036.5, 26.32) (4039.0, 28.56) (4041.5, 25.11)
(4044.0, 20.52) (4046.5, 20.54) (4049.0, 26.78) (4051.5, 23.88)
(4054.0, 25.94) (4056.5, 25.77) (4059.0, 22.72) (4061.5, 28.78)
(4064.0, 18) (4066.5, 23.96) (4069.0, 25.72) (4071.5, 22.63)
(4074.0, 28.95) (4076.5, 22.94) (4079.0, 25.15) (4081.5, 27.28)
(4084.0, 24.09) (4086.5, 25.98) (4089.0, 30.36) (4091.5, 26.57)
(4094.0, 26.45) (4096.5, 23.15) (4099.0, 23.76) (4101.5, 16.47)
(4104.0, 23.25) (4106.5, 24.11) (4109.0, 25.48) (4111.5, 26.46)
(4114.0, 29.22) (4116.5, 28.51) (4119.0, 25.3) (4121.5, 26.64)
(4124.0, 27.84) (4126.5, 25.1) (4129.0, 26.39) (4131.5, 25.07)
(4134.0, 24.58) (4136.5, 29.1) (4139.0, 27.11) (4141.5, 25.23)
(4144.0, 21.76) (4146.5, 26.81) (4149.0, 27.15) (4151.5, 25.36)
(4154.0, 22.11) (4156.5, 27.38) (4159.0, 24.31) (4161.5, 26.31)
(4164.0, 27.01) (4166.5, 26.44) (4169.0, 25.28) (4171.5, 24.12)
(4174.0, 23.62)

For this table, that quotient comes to 1.03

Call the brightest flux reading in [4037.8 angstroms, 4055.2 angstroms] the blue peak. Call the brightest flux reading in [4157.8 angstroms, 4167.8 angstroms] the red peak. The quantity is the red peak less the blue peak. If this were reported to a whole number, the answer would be -2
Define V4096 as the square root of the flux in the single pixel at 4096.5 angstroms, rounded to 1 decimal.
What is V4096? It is 4.8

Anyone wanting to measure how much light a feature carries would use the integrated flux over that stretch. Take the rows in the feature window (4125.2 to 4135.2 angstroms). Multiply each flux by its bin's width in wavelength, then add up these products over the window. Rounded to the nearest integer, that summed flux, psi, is 253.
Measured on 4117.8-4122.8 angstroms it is 130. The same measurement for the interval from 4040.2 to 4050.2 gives 232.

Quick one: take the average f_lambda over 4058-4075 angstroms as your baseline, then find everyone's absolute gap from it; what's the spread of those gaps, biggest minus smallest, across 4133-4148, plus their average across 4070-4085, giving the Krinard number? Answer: 6.5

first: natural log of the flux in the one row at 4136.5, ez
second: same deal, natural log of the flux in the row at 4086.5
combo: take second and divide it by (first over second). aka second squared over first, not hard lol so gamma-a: 3.15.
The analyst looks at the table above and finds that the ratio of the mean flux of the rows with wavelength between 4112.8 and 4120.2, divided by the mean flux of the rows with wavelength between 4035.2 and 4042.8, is 1.04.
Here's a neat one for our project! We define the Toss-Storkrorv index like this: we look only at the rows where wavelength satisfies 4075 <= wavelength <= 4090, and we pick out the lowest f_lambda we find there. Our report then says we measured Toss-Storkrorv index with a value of 22.94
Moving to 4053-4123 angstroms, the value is 16.47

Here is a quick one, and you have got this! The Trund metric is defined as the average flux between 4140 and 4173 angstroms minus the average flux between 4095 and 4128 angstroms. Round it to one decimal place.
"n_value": 0.3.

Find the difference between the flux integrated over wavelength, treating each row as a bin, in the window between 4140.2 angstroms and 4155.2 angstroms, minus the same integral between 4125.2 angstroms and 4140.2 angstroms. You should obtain -22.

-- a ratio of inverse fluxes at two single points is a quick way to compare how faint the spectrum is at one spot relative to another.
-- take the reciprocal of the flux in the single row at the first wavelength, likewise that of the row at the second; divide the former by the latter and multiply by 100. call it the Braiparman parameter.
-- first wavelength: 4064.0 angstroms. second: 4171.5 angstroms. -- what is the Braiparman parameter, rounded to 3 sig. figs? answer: 134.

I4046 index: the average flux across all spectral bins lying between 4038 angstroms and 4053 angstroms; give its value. 24.2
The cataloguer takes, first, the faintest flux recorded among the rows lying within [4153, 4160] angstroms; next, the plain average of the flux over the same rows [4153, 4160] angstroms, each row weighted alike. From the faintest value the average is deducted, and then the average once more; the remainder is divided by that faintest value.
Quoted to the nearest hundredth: -1.23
